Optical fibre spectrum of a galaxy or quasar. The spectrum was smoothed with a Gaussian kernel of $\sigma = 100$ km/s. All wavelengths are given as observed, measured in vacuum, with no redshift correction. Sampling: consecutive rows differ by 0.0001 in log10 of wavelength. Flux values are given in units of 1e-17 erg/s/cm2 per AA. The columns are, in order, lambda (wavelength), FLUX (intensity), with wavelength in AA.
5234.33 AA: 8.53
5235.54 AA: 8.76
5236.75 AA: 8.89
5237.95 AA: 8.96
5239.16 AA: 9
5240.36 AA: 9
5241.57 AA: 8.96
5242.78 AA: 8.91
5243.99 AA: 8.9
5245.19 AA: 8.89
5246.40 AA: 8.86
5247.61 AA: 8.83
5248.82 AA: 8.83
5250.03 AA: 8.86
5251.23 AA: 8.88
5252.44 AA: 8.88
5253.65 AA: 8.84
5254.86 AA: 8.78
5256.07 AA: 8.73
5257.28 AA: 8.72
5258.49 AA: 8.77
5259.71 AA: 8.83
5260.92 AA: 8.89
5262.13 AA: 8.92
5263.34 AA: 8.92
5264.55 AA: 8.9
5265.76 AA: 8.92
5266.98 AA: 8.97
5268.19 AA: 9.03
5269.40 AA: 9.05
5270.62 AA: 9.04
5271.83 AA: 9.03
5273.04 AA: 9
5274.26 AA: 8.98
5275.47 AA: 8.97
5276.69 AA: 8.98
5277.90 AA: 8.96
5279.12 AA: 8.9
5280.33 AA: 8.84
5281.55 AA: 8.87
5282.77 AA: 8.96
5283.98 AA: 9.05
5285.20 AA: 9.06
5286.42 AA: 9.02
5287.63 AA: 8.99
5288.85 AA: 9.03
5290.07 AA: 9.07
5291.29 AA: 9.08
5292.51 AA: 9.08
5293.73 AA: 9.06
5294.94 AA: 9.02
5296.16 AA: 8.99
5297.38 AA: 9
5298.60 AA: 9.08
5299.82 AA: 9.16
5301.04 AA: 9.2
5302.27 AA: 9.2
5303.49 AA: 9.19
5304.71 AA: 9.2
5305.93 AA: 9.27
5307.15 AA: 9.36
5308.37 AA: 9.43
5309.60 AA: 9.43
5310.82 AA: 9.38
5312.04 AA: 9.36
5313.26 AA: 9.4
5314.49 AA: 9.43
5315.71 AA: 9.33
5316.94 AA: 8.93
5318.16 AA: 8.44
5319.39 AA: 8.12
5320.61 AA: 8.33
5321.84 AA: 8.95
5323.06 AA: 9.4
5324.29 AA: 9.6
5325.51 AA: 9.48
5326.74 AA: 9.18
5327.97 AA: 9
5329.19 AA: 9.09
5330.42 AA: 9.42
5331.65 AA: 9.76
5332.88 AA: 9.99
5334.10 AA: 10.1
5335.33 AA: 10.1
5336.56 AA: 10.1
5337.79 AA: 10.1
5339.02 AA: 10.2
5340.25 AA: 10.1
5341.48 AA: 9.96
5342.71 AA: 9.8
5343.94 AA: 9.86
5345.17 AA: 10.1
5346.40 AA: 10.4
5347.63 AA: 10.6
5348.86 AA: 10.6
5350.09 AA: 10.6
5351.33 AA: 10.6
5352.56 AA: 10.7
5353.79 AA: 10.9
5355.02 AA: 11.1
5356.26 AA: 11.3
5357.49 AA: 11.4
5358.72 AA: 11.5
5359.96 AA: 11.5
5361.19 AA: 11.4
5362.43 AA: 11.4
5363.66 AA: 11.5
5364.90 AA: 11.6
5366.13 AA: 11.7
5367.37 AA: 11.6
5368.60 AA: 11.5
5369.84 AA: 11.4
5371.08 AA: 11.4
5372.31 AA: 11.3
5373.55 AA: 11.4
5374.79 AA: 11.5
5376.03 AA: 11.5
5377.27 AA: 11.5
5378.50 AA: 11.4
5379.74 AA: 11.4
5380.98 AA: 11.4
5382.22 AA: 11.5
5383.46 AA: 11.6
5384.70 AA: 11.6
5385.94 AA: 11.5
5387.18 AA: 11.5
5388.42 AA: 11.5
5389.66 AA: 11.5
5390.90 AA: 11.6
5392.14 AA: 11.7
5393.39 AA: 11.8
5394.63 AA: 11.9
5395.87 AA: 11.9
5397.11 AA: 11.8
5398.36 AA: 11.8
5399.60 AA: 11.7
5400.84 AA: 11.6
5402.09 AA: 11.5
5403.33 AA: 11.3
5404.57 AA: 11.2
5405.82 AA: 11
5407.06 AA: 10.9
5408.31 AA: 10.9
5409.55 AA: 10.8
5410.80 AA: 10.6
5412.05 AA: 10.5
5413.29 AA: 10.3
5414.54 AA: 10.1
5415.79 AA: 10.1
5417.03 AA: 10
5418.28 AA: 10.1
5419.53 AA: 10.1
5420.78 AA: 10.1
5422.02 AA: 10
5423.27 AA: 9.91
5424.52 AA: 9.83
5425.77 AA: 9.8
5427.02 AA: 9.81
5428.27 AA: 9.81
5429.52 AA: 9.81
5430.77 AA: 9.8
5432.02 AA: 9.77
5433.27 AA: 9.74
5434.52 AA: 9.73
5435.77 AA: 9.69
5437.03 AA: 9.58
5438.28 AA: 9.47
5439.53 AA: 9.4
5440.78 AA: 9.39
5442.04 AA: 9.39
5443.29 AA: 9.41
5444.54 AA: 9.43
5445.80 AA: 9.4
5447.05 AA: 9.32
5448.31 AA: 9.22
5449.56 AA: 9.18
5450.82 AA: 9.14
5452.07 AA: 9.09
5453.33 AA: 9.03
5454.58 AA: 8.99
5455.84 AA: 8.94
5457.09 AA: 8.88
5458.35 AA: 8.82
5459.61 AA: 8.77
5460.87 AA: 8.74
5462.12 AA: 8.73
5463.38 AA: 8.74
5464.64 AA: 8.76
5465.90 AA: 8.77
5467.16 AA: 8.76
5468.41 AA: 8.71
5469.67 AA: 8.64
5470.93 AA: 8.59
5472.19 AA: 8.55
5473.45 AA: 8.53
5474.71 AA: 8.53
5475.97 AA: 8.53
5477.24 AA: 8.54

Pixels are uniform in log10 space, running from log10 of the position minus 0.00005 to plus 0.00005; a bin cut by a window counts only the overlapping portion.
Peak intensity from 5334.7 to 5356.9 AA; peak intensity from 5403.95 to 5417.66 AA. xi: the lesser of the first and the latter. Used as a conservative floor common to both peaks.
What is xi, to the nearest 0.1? 11.2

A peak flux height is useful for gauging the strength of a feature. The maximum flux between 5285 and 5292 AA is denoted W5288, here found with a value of 9.08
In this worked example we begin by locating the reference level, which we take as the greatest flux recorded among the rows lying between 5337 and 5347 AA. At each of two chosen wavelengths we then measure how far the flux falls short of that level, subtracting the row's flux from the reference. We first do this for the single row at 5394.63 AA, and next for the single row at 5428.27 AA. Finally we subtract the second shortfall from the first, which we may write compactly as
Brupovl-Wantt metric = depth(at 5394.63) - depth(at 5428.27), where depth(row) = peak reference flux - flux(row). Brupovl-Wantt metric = -2.1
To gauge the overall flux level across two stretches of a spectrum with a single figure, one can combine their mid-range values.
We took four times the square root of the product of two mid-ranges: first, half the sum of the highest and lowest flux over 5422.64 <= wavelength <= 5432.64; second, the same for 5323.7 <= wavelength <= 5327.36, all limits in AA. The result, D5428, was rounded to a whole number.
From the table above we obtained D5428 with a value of 38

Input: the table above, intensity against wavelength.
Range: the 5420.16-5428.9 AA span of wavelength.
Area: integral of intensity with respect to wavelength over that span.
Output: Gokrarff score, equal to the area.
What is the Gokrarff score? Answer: 87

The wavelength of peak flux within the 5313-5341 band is 5339.02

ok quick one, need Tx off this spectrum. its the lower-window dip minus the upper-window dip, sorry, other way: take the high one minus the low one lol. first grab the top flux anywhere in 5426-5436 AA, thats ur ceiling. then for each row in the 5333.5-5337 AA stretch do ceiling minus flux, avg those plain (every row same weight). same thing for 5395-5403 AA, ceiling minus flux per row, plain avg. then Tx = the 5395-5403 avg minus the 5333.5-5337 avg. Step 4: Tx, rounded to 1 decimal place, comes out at -1.6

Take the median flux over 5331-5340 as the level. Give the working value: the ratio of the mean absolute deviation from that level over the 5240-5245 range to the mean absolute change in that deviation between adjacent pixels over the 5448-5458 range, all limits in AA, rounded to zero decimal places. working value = 24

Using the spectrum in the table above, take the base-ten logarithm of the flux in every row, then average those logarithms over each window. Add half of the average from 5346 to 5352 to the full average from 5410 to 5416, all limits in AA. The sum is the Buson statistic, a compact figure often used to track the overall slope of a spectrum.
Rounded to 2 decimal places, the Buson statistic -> 1.53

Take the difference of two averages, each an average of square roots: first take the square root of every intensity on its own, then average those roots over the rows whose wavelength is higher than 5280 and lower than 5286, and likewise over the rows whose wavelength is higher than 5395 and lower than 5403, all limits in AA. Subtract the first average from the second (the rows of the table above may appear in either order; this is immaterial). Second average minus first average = 0.4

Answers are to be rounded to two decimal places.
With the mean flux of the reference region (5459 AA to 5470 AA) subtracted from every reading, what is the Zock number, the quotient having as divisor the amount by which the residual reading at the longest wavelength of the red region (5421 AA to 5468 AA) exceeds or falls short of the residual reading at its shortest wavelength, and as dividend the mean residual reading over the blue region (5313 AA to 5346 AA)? -0.61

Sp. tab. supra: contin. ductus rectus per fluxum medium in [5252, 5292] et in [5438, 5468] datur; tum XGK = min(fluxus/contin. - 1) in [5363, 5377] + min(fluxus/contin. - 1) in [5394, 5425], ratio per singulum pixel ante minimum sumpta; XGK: 0.34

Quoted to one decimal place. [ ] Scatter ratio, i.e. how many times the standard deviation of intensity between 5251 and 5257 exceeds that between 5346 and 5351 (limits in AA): 0.7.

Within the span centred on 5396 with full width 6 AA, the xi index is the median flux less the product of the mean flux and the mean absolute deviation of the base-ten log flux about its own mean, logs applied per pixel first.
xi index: 11.8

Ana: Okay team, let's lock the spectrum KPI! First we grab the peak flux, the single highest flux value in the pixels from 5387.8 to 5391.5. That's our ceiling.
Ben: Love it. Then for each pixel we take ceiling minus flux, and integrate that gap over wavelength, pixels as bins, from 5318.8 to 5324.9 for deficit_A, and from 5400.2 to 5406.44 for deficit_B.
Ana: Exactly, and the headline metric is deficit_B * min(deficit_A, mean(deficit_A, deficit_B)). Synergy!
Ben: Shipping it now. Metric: 16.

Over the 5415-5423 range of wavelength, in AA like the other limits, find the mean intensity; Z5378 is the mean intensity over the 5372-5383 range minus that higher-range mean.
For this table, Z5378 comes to 1.37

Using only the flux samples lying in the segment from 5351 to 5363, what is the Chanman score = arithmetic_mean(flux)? 11.2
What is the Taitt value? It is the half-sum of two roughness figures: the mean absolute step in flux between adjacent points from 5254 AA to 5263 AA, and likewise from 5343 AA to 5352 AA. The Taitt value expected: 0.08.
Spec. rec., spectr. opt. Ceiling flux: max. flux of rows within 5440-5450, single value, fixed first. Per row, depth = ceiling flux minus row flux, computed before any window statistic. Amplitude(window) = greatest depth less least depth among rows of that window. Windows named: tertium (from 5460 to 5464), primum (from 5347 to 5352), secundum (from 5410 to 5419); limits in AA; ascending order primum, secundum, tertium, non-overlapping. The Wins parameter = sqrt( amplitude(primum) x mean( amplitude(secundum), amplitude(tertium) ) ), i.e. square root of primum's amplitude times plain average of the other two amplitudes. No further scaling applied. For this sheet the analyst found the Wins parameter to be 0.00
